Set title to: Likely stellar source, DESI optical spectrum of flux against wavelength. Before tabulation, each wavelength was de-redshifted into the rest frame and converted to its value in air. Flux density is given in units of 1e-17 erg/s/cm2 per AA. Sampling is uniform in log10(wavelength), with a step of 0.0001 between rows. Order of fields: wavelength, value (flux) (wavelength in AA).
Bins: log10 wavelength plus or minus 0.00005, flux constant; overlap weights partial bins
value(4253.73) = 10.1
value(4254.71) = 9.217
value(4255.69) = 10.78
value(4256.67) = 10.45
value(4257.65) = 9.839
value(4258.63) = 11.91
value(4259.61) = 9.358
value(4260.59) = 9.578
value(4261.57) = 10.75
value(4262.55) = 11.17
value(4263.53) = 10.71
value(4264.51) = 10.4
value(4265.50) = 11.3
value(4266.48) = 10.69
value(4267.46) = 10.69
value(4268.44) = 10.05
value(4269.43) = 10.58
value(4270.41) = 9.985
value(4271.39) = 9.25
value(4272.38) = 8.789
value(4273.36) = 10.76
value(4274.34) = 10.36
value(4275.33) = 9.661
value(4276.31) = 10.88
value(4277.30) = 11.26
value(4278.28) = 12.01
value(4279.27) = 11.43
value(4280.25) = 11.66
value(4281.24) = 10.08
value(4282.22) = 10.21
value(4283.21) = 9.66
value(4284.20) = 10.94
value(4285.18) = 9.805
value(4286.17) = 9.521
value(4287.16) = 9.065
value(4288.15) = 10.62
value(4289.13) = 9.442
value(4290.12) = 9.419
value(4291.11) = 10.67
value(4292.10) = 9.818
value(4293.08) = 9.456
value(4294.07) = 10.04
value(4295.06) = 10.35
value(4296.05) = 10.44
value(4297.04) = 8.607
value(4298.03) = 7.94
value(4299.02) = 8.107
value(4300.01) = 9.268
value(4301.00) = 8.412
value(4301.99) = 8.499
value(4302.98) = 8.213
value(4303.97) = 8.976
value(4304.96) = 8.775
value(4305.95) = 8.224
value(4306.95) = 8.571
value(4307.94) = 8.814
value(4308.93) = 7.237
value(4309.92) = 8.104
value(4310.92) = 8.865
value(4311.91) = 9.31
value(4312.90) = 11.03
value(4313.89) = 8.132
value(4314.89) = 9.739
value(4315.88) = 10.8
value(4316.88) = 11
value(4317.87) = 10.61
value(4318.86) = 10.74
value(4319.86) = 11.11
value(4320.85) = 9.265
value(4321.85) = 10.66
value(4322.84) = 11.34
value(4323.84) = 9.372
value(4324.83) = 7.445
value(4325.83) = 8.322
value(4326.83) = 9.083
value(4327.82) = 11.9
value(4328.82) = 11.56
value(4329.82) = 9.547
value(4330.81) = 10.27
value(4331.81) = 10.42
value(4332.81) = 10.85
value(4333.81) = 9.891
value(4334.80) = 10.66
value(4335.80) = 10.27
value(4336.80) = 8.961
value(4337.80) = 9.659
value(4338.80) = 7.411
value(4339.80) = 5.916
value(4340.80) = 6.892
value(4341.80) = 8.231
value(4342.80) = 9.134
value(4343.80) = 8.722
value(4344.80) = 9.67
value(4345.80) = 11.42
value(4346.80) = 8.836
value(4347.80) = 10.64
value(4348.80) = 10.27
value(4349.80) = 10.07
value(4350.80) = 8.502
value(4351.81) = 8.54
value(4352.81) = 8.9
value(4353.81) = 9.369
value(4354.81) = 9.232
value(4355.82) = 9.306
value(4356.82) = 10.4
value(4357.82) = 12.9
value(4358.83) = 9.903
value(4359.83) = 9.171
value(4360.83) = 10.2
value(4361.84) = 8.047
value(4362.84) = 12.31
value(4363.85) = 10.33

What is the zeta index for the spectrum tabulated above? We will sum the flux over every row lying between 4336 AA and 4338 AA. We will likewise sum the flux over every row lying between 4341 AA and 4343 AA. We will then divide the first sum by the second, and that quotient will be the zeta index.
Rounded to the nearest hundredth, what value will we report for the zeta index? 1.07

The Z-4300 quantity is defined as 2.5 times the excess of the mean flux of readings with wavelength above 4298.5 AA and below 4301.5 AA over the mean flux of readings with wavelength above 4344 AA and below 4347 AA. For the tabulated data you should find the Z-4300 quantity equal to -3.4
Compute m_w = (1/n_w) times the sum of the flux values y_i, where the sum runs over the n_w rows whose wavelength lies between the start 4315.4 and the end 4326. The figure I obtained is 10.1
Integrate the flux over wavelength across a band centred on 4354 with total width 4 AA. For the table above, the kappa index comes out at 37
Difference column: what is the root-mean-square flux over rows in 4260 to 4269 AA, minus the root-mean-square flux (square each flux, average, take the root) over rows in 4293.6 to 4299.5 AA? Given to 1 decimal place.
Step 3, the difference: 1.3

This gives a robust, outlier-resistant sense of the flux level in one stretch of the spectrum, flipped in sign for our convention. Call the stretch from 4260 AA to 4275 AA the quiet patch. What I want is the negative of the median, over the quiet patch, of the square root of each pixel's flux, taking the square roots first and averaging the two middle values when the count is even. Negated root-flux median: -3.25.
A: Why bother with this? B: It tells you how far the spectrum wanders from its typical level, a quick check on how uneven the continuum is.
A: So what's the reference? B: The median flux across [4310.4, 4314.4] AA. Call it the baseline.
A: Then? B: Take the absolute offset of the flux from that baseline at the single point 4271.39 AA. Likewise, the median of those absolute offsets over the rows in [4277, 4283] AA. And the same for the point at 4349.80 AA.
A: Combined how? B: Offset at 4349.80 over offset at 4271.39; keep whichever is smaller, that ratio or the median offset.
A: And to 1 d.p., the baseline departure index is 2.3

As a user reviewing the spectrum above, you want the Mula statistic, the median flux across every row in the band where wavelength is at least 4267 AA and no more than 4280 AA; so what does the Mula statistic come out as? 10.6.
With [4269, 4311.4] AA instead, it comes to 9.5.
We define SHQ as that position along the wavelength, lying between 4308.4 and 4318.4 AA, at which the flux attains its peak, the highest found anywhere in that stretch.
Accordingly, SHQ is 4312.90 AA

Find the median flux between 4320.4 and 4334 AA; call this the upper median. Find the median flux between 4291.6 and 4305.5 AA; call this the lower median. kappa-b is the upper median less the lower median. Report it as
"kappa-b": 1.2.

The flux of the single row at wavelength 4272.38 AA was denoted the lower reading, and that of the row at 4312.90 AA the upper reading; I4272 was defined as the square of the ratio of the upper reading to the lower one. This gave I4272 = 1.6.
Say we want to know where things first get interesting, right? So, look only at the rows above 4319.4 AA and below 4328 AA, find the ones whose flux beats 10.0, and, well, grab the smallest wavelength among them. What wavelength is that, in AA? 4319.86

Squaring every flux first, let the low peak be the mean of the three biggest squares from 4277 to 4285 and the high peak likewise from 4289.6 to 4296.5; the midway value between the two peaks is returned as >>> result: 123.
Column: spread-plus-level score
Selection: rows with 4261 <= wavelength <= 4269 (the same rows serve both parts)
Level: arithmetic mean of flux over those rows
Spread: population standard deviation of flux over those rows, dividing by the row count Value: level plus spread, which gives 11.1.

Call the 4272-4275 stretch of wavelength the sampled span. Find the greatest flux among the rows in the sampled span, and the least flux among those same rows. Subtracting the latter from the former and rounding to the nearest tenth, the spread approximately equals 2.0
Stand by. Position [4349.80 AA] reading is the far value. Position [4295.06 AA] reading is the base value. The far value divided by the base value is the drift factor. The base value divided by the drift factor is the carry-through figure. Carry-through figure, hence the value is 10.6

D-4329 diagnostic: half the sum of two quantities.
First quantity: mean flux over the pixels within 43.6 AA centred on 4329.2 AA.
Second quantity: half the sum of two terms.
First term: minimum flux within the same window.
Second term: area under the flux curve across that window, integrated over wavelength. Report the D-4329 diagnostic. 111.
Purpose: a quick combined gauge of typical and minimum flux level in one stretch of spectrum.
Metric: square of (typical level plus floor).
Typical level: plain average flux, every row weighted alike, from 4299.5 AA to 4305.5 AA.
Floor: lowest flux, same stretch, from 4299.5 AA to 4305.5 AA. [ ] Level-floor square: 286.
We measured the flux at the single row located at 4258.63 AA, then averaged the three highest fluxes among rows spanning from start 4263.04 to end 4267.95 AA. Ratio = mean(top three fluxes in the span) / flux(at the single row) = 0.92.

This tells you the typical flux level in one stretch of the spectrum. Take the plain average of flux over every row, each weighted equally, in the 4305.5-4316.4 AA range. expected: 9.0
